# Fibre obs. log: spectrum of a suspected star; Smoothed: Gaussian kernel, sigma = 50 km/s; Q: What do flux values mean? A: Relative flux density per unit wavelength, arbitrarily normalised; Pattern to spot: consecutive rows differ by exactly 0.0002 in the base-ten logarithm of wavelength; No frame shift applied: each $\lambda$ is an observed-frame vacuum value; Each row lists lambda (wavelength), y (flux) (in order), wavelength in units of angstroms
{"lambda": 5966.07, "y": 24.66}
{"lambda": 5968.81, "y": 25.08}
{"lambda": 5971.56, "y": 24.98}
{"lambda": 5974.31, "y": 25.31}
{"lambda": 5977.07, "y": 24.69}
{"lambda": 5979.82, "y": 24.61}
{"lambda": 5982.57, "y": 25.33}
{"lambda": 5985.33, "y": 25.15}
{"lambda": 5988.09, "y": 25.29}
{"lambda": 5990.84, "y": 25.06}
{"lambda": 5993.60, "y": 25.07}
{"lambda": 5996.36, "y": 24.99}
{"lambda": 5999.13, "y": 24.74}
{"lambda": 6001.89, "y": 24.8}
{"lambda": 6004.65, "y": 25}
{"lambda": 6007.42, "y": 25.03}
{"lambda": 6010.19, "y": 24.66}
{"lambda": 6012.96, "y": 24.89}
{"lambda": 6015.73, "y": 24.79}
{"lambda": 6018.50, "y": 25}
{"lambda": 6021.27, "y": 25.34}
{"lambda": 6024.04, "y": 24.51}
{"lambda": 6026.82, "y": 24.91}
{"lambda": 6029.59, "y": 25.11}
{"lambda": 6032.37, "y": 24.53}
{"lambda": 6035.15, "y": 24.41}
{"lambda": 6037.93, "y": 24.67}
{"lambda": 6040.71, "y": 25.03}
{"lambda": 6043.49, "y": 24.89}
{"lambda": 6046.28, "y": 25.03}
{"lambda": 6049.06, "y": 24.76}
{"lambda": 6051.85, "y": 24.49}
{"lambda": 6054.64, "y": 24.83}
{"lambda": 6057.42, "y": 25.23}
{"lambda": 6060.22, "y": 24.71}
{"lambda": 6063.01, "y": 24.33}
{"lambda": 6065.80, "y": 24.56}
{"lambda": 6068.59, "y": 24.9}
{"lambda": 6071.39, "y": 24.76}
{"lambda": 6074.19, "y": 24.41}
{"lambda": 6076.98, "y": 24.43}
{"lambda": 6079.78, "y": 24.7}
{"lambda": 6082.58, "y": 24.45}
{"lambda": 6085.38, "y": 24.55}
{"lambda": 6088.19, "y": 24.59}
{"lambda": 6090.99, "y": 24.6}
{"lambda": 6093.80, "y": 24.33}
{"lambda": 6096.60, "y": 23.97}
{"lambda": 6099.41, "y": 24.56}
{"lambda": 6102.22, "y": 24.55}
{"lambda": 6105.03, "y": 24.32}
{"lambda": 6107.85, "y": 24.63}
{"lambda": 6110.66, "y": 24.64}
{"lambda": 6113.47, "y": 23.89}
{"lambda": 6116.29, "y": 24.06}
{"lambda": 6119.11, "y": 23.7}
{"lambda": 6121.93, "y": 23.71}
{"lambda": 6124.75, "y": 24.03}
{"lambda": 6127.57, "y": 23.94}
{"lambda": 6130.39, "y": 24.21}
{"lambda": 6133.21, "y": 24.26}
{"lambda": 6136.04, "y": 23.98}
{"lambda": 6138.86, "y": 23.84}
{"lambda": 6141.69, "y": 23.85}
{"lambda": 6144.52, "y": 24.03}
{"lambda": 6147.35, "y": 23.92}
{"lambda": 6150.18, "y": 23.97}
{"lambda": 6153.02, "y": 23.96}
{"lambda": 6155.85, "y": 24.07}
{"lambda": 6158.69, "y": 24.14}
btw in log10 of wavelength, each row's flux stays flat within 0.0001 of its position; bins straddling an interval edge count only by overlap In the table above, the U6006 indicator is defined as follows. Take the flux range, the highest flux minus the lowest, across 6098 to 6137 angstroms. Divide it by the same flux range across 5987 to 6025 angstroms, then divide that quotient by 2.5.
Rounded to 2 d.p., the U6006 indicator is 0.45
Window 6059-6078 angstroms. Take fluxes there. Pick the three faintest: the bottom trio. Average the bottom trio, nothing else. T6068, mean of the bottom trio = 24.4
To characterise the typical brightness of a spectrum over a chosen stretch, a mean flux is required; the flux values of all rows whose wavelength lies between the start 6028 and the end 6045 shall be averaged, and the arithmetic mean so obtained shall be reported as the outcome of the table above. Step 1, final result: 24.8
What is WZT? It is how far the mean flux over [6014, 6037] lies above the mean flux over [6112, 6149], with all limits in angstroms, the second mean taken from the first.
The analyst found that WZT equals 0.87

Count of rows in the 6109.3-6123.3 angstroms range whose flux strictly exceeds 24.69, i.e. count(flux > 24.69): 0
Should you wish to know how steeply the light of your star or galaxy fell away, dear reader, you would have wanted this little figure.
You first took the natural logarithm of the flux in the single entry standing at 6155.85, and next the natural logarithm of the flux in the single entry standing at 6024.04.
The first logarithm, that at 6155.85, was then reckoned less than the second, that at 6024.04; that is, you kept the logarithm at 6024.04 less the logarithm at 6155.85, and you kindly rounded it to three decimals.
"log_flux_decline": 0.018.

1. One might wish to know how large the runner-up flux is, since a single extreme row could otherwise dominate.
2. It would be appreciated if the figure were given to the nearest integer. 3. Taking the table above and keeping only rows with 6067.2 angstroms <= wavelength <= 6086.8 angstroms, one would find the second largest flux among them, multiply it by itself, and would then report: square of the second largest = 613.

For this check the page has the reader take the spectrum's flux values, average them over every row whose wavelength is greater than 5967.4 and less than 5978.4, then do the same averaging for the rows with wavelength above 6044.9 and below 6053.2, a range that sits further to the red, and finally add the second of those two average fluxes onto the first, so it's 49.8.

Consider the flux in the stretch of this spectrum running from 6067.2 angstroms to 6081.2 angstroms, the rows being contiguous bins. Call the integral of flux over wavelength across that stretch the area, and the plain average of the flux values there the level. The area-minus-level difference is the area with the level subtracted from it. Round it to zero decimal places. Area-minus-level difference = 320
